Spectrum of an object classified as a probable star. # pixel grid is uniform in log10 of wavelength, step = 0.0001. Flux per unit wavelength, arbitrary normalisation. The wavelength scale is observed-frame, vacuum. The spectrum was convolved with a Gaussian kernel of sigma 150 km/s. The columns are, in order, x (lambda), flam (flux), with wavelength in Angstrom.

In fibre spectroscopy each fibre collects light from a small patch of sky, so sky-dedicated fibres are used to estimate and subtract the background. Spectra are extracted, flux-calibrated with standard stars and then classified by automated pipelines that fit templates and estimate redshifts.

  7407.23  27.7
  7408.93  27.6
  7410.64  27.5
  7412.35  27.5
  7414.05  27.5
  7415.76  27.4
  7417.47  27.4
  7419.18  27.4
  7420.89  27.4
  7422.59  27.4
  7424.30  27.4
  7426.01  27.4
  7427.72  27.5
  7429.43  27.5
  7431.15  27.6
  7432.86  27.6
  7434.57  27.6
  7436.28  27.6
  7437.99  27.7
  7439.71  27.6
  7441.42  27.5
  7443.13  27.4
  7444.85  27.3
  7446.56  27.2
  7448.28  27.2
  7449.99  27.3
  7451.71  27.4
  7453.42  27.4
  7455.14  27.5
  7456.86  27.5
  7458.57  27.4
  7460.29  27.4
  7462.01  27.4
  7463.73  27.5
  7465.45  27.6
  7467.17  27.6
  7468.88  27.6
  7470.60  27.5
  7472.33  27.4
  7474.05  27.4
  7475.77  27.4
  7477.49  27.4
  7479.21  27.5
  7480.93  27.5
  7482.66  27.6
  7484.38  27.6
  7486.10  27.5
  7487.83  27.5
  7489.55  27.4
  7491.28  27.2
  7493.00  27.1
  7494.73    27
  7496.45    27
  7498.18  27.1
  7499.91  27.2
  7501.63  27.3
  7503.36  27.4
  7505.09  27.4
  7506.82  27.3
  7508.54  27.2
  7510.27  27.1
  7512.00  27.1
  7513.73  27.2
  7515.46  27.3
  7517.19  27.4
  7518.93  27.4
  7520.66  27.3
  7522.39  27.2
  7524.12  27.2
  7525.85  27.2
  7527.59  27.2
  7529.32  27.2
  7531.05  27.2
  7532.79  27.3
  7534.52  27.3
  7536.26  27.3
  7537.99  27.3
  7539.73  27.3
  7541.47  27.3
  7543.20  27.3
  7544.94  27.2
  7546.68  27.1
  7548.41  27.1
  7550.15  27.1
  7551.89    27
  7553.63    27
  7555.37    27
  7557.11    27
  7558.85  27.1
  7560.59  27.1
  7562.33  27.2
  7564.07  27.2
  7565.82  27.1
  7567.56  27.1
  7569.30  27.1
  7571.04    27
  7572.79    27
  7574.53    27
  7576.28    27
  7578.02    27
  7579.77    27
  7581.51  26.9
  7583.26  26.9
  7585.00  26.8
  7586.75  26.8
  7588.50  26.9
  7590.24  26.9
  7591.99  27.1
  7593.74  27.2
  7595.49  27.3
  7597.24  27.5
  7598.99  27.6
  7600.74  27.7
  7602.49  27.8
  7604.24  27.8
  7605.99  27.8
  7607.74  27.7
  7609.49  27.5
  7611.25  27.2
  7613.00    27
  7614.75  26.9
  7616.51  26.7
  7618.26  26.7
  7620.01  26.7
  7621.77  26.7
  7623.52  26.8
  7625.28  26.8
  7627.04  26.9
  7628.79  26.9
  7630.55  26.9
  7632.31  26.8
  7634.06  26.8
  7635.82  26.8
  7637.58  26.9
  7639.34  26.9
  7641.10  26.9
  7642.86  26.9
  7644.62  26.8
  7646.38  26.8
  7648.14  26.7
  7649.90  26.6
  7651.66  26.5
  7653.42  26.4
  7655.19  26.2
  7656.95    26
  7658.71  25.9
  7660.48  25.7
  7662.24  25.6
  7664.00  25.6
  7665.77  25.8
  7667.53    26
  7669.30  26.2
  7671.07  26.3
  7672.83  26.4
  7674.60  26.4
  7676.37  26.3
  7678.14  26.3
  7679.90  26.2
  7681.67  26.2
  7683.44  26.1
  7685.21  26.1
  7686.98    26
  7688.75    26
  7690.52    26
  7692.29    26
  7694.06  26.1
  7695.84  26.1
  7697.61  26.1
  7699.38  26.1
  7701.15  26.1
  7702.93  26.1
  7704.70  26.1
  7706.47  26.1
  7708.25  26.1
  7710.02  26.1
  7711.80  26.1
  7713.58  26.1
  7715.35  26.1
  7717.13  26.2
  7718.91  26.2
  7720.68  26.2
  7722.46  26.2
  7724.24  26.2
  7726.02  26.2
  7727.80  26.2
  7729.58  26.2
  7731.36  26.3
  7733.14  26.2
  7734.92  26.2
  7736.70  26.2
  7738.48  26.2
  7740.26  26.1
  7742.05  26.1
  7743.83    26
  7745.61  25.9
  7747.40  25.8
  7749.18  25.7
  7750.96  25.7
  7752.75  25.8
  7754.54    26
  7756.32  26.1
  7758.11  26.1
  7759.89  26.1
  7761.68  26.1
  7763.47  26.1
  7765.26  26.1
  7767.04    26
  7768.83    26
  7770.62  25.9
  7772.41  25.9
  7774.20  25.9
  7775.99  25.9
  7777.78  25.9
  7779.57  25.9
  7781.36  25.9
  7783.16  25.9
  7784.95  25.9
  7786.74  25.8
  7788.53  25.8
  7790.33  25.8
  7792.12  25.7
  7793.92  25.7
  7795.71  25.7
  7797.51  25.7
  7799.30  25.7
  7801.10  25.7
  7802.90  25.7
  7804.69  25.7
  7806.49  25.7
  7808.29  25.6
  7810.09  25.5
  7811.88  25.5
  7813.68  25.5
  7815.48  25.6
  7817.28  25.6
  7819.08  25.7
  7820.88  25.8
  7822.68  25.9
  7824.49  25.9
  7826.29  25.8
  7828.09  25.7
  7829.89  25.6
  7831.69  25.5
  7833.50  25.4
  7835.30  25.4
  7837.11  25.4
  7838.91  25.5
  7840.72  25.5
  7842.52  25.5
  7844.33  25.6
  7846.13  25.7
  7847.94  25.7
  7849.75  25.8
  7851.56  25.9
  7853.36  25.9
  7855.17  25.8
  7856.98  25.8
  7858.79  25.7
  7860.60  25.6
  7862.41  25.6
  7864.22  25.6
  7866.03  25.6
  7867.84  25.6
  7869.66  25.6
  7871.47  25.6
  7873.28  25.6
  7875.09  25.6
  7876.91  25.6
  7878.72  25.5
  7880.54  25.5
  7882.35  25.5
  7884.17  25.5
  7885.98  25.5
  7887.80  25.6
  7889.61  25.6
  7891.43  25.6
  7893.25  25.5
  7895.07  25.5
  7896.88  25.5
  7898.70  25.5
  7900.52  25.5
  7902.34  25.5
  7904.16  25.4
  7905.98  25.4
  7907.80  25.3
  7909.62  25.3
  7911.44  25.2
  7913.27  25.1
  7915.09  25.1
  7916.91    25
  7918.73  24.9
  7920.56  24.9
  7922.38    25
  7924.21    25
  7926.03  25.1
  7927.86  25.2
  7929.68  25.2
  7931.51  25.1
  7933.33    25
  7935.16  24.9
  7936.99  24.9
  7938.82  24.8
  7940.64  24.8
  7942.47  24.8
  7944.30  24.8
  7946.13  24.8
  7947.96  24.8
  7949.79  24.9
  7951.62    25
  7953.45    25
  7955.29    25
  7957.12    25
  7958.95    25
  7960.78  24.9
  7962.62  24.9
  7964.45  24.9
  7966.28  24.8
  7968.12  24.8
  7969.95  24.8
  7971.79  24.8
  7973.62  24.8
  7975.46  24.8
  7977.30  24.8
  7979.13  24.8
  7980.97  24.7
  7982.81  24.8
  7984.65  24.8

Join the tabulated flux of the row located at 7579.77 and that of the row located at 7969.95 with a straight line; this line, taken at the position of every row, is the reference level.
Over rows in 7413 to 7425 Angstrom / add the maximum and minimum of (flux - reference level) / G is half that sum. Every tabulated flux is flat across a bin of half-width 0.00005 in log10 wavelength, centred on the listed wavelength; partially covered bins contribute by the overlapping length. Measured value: -0.48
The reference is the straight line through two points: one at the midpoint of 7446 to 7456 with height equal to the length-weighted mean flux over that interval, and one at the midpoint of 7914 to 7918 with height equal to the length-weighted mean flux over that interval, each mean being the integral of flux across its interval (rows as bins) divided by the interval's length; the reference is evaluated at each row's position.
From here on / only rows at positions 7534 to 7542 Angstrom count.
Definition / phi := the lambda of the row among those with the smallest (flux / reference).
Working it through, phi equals 7534.52 Angstrom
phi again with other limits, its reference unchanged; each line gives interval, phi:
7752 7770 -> 7752.75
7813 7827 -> 7813.68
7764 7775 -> 7770.62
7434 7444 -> 7443.13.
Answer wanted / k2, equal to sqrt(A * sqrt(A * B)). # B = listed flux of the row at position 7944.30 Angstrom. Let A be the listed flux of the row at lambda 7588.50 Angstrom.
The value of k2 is 26.4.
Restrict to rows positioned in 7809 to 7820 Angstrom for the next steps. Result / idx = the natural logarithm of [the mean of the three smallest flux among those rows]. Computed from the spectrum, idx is 3.24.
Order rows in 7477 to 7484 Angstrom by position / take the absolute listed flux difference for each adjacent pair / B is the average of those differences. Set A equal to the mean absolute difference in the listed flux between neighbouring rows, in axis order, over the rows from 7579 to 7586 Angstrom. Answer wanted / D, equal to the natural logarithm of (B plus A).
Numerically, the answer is -2.01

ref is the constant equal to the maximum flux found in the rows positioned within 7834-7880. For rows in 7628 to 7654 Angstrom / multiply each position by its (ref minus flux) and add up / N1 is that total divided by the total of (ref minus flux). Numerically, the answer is 7640.1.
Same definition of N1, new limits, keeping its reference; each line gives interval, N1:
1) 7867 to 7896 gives 7882.0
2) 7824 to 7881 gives 7853.1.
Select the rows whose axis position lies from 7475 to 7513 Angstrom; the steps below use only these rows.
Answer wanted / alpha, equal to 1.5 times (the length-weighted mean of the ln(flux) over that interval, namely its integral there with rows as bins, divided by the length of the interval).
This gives 4.96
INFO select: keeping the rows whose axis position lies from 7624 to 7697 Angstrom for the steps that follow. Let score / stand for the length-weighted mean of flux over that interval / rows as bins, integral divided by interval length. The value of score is 26.36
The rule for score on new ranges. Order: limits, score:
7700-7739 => 26.16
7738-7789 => 25.95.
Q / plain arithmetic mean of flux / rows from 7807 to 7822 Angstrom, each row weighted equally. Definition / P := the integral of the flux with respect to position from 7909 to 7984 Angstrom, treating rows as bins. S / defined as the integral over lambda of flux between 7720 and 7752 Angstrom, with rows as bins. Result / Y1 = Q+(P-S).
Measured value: 1061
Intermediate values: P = 1870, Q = 25.6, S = 835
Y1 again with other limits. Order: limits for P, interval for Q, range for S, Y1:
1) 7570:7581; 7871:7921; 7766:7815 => -941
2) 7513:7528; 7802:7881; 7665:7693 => -298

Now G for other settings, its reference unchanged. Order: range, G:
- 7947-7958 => 0.00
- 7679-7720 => -0.21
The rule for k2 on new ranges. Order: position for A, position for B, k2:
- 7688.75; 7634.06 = 26.2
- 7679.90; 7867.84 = 26.0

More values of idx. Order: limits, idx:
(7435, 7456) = 3.30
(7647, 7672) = 3.24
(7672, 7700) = 3.26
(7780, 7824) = 3.24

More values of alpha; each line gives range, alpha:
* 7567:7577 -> 4.94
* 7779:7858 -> 4.87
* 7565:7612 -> 4.96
